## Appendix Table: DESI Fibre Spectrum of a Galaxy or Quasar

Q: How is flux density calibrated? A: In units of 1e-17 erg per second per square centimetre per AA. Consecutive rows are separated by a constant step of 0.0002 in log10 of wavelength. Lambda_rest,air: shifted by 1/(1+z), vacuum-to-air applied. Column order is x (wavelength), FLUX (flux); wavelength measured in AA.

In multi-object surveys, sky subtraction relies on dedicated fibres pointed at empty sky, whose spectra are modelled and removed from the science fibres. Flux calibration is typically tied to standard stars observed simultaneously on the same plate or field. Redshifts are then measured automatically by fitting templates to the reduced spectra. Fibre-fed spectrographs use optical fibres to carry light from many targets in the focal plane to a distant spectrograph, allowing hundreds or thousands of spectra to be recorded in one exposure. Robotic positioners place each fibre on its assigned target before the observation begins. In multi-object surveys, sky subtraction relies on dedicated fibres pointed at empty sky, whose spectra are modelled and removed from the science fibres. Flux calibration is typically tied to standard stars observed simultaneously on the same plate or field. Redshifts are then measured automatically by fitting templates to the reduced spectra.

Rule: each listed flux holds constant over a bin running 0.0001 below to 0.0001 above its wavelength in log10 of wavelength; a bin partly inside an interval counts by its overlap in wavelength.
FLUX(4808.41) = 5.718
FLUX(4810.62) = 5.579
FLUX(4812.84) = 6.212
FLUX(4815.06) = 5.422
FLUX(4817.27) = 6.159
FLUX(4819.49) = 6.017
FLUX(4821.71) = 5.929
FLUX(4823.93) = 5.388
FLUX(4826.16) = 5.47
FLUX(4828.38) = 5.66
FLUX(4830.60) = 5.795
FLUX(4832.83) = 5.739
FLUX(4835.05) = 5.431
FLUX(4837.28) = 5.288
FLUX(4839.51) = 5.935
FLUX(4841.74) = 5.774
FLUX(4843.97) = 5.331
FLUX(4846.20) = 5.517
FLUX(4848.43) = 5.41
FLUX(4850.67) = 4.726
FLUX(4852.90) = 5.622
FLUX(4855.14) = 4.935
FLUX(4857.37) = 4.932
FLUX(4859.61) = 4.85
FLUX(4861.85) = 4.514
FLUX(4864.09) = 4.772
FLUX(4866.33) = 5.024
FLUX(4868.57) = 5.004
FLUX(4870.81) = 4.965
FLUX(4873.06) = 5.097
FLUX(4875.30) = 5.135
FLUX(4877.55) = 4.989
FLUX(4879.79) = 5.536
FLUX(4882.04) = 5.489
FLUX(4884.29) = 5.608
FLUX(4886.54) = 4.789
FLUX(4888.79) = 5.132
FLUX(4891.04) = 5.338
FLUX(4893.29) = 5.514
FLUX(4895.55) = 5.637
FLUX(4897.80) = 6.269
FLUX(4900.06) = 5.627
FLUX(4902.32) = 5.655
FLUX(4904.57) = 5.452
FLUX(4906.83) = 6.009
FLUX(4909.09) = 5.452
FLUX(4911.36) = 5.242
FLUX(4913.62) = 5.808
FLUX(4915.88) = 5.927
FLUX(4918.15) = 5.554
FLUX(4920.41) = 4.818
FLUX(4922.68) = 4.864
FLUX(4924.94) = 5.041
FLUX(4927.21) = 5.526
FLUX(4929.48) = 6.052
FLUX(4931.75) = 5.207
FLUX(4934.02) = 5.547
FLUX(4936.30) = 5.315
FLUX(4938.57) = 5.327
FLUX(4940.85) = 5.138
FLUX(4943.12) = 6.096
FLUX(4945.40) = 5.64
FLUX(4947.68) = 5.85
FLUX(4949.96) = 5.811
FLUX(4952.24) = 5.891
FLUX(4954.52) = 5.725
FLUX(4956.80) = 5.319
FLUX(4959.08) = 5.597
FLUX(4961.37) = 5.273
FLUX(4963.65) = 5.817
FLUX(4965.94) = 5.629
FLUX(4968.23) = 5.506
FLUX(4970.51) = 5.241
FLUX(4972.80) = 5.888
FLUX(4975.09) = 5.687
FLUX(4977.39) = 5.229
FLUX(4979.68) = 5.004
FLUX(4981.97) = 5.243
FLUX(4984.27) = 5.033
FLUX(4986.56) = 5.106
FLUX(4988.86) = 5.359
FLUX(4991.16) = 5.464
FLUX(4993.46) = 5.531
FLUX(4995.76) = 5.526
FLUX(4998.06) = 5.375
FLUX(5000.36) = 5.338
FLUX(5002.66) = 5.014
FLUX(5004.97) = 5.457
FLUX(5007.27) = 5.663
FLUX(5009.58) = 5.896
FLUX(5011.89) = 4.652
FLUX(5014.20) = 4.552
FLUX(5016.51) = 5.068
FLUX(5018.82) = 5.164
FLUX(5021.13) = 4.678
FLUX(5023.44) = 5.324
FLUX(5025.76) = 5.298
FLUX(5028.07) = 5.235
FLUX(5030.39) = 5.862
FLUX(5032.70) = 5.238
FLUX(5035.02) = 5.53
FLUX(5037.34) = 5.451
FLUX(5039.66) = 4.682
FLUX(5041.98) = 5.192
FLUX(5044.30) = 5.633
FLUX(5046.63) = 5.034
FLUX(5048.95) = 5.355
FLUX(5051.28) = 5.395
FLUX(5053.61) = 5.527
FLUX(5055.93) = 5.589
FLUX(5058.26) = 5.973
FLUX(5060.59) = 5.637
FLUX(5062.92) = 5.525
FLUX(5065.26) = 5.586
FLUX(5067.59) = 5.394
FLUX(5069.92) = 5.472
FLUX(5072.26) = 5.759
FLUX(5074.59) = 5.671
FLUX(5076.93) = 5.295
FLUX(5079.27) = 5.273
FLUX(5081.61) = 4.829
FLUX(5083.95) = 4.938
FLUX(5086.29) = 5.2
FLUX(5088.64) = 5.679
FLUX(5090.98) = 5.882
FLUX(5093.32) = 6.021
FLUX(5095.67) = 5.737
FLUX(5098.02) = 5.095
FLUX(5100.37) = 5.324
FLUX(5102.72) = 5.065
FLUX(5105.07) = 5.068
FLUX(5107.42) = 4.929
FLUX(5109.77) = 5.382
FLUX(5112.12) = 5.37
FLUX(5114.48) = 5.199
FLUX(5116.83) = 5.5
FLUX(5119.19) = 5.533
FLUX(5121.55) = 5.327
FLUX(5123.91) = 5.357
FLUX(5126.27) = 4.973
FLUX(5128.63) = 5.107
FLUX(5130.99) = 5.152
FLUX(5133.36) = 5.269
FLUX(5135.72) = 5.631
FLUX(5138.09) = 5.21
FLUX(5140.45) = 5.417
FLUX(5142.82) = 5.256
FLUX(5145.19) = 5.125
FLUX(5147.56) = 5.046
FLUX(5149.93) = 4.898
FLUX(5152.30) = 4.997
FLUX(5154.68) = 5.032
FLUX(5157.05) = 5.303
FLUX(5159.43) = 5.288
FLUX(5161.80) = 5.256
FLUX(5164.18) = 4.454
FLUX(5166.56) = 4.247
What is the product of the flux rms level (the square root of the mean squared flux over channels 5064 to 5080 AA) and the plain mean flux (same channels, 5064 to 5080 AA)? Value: 30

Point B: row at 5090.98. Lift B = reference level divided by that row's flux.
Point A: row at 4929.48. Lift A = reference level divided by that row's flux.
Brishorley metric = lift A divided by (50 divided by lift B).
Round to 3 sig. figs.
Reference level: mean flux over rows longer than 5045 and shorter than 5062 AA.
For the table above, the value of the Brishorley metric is 0.0170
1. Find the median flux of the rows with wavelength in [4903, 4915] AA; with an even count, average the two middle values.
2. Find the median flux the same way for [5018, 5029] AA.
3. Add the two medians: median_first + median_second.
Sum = 10.7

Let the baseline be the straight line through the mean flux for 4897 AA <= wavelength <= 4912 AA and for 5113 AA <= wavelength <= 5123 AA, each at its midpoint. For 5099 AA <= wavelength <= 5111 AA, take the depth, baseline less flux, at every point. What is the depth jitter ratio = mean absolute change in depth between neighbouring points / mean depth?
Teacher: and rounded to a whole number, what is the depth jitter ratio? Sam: 1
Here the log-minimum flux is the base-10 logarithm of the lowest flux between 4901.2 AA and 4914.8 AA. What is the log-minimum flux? 0.719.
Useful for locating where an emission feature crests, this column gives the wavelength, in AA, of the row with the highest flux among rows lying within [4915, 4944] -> 4943.12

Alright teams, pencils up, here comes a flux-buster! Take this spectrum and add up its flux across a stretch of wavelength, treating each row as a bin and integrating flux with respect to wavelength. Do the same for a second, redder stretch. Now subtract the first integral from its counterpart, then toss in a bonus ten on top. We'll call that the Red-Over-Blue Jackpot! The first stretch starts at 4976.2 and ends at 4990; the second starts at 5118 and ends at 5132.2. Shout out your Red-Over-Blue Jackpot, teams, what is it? 13.1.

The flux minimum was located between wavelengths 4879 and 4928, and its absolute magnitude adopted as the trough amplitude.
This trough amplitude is 4.79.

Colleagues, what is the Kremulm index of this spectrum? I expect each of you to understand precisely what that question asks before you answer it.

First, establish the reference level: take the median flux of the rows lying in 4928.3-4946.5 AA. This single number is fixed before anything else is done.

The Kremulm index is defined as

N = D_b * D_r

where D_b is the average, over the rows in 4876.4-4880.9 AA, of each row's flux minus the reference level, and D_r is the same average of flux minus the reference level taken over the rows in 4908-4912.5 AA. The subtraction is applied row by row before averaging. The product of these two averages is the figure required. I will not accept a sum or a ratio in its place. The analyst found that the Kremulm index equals 0.016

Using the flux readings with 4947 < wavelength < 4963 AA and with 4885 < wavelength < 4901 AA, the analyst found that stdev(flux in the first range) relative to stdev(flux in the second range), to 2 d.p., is 0.55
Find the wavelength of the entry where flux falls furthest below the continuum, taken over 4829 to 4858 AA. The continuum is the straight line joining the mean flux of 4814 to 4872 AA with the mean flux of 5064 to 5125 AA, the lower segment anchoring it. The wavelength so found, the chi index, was 4850.67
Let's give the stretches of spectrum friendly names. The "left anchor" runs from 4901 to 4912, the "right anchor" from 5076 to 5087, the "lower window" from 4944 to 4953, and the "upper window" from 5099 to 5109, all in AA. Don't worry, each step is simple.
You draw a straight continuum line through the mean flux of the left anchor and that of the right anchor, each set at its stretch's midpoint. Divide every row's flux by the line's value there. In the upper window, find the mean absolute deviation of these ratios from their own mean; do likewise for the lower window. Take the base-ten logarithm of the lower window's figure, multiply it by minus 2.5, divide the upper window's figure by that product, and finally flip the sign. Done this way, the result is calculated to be -0.0048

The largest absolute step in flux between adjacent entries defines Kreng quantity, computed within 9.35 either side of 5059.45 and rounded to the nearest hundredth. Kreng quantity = 0.38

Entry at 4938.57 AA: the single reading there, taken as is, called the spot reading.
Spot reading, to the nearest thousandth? 5.327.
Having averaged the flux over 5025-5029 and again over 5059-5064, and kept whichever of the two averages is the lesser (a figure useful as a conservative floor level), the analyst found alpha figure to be 5.27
